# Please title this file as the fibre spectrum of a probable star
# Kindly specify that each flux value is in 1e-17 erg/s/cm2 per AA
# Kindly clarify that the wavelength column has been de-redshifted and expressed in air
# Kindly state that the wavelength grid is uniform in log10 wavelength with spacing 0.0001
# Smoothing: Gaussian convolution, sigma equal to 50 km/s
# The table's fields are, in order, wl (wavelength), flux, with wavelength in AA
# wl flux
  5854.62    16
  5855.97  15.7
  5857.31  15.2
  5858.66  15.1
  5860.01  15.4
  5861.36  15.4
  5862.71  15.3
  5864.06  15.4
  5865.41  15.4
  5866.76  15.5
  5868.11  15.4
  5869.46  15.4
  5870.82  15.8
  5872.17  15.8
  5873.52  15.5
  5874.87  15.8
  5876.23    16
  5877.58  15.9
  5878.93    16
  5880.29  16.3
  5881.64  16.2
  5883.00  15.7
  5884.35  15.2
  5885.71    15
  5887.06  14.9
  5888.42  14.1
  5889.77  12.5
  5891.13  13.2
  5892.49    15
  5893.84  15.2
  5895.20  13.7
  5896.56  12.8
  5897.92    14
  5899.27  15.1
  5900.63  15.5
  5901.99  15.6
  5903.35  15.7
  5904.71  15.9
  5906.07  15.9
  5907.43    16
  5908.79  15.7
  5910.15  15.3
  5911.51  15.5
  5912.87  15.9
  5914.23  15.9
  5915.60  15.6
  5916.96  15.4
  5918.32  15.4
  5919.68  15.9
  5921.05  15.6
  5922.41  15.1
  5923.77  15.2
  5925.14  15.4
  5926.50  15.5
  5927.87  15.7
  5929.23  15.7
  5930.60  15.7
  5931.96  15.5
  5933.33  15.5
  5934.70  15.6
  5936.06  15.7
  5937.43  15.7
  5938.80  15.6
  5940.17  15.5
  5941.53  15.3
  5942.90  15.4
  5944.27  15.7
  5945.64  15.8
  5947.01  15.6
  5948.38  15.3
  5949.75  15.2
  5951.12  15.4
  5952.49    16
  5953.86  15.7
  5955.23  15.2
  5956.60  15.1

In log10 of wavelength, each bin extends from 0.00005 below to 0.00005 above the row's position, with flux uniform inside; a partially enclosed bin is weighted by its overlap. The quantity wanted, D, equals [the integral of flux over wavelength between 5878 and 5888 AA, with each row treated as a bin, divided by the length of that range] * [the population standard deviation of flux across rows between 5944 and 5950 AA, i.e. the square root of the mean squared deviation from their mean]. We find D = 4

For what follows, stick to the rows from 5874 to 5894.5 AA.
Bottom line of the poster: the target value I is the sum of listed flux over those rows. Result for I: 227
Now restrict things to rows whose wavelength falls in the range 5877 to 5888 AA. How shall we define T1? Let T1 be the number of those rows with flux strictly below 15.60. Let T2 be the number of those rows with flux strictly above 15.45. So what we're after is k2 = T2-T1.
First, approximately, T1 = 3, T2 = 5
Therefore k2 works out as 2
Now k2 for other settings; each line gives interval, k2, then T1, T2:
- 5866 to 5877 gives 2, 4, 6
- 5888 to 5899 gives -8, 8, 0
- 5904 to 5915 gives 5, 2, 7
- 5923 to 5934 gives 1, 5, 6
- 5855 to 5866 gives -6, 7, 1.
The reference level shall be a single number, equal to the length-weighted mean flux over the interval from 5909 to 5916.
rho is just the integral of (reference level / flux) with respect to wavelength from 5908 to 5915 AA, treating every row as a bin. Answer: 7.0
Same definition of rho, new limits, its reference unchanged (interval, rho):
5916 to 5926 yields 10.1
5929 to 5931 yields 2.0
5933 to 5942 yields 9.0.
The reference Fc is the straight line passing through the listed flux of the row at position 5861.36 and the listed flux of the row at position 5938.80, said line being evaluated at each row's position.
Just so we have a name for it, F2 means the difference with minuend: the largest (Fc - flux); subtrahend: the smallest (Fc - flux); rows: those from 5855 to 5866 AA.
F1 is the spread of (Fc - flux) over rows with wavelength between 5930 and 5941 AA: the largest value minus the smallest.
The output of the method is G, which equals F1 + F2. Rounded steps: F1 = 0.2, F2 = 0.6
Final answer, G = 1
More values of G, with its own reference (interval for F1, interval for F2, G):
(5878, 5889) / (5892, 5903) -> 5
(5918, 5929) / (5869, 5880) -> 1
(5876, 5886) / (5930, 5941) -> 2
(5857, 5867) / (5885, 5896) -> 3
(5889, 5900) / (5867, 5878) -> 3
